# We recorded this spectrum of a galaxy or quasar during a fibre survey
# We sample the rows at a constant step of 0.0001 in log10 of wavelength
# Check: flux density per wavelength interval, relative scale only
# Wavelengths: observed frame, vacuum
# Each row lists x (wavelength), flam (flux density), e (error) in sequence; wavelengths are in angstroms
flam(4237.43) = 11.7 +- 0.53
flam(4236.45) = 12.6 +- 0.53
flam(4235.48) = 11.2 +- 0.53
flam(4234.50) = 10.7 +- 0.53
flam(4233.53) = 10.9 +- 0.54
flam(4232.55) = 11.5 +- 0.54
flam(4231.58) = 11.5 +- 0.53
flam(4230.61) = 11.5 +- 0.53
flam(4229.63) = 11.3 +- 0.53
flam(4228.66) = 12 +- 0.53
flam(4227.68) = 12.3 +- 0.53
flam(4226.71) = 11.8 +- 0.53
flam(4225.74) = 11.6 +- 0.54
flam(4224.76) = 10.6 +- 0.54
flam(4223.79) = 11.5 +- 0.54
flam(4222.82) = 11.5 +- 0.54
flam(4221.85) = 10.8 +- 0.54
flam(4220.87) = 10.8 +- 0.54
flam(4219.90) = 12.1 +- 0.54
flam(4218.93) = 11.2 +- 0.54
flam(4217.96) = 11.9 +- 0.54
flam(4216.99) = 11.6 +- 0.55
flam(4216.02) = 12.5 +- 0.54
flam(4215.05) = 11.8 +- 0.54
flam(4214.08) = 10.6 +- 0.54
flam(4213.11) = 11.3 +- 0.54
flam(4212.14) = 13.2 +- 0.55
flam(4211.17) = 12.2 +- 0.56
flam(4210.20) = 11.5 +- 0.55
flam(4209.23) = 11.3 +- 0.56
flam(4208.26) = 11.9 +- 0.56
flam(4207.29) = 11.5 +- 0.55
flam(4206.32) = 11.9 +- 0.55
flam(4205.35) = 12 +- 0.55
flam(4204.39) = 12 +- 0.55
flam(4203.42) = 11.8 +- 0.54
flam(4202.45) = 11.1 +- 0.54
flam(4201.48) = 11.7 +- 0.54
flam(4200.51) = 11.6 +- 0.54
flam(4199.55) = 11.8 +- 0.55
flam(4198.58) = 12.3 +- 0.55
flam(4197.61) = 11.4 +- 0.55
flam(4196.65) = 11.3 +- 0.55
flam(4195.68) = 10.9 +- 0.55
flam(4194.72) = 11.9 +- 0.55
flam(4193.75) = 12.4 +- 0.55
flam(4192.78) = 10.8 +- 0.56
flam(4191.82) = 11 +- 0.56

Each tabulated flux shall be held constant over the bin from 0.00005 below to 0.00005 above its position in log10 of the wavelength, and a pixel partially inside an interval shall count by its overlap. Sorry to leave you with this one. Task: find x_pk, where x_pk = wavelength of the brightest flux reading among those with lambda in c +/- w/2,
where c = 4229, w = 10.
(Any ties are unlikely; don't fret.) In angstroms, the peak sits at 4227.68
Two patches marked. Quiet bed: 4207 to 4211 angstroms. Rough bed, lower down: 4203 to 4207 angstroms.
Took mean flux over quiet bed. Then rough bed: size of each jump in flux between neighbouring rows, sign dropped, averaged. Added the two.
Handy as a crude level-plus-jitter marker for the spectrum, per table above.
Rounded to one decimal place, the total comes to 11.7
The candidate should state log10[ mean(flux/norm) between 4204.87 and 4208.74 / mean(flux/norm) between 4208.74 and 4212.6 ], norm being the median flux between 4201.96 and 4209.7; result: -0.01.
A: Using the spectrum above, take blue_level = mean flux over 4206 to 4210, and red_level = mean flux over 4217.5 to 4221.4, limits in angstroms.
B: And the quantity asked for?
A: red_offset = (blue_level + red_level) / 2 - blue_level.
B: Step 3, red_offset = -0.07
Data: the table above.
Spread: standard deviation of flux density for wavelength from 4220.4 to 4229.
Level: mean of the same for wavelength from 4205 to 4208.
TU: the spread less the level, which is -11.2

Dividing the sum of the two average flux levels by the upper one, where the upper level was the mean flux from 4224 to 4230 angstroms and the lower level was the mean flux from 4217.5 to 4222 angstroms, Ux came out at 1.98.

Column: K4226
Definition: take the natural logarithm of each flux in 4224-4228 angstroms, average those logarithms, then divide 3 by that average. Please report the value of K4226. 1.23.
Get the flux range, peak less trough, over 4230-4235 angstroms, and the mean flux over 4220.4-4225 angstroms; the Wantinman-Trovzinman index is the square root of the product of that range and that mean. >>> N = 3.0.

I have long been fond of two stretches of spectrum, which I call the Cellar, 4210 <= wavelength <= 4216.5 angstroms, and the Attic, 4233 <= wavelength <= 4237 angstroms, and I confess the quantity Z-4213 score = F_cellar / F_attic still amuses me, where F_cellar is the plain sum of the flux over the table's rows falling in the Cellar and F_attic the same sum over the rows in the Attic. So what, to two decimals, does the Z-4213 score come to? 1.83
